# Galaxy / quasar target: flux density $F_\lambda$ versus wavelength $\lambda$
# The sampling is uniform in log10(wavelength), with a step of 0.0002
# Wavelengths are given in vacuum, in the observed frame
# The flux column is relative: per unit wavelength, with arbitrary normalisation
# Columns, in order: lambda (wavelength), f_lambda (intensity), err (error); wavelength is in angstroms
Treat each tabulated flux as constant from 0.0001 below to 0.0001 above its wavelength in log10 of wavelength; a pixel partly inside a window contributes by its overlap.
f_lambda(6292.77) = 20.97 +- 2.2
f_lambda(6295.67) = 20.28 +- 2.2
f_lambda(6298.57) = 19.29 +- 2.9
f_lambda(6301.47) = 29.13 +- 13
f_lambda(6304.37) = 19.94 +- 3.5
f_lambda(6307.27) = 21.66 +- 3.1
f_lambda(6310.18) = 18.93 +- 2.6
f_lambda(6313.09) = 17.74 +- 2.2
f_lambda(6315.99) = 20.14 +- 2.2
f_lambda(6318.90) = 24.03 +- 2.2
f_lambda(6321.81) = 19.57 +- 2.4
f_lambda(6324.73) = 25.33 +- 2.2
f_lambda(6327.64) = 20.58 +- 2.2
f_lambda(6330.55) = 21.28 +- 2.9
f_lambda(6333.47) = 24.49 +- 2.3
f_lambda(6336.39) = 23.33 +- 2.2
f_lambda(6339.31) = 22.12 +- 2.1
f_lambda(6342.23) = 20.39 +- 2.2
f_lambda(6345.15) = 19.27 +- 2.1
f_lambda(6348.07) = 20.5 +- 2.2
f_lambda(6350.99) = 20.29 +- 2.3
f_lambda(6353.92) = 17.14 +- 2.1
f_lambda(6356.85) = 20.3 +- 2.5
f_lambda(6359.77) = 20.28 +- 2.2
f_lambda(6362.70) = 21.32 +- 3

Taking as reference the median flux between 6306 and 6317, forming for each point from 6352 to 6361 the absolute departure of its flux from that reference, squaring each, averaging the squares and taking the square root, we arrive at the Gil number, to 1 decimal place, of 1.5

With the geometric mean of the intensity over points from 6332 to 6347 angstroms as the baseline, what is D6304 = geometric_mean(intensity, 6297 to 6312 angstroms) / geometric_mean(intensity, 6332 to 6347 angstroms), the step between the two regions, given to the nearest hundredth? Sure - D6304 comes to 0.98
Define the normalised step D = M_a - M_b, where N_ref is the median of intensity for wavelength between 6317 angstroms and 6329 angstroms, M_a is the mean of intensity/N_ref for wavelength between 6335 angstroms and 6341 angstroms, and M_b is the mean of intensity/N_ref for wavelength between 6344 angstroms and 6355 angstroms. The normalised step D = 0.15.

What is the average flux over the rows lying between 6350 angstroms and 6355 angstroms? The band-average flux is 18.7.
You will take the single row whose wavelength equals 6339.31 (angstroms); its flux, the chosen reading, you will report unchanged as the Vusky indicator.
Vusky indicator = 22.12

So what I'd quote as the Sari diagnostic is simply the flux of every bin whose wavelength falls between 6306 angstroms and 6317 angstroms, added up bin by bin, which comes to 78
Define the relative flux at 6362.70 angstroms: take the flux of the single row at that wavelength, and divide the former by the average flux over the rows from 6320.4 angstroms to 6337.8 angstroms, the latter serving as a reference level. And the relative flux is 0.95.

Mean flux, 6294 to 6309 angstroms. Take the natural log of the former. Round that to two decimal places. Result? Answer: 3.09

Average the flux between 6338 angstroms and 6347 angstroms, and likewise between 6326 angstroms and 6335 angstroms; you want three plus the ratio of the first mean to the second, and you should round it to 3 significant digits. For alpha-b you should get 3.93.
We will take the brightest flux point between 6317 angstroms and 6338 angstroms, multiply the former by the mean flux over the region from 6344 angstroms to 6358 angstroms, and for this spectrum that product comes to 494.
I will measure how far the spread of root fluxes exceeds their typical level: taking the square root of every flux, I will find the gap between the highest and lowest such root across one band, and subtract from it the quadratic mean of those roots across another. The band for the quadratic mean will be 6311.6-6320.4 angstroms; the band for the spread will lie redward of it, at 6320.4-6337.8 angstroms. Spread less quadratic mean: -3.93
